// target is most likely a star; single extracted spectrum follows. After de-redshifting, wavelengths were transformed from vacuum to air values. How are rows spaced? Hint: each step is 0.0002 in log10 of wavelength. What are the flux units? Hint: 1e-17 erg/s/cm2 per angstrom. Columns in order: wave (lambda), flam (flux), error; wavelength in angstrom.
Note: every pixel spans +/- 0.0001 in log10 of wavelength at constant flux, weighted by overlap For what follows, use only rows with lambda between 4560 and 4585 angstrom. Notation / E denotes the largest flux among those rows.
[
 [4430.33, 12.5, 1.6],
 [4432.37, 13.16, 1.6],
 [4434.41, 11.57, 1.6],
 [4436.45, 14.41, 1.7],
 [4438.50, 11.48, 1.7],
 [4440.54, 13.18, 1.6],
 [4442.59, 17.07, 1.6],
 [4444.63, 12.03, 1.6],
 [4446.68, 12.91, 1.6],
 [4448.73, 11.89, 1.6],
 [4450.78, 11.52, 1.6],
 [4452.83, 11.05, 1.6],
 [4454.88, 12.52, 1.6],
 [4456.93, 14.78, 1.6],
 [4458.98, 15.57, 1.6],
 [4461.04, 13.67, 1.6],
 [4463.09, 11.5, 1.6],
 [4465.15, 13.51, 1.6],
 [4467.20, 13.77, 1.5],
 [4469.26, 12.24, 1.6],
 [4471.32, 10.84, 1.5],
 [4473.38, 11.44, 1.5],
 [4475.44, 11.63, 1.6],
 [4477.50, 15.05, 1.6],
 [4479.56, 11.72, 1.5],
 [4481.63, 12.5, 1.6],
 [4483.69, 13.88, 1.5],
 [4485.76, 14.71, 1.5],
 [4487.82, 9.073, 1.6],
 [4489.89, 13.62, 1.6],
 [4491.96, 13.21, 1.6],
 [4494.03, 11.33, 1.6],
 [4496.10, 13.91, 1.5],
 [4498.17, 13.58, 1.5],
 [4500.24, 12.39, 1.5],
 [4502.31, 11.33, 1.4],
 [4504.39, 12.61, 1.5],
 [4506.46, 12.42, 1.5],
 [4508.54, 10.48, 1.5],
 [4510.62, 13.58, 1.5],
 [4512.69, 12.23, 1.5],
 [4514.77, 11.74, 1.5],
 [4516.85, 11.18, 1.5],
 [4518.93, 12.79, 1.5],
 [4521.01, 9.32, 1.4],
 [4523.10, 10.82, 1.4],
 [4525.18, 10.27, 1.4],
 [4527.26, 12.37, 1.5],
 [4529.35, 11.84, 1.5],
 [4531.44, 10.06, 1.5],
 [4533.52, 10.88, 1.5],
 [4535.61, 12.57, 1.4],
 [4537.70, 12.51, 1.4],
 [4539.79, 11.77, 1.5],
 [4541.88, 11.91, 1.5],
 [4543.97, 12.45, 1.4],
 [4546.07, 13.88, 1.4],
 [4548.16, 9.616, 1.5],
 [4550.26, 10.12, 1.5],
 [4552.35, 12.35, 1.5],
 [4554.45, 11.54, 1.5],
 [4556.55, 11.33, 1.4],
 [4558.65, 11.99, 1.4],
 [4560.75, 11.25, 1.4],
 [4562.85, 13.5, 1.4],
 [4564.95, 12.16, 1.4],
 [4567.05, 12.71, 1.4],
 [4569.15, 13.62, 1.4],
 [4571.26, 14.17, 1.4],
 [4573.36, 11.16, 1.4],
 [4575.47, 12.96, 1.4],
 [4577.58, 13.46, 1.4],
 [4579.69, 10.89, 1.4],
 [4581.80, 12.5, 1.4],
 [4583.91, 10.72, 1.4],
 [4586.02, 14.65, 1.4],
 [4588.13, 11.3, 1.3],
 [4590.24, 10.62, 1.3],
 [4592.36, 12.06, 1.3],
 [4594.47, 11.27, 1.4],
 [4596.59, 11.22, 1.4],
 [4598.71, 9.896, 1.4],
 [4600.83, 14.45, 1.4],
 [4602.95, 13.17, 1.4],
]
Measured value 14.17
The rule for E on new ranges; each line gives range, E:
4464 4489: 15.05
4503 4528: 13.58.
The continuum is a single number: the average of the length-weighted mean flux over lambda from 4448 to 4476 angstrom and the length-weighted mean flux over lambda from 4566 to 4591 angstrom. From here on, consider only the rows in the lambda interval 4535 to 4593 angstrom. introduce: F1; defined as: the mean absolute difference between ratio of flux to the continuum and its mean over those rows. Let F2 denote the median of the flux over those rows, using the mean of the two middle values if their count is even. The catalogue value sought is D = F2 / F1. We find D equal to 156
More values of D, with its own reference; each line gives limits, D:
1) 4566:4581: 168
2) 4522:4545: 189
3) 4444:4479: 126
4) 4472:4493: 114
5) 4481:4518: 144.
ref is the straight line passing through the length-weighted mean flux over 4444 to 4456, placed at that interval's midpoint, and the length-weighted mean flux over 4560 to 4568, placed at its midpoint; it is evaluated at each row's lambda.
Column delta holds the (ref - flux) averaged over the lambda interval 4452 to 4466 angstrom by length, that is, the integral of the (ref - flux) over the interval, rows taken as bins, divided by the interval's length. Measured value -1.2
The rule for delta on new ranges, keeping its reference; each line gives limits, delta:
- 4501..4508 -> 0.2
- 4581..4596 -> 0.7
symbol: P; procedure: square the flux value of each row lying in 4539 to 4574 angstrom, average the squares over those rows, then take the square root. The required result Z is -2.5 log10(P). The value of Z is -2.71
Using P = 12.2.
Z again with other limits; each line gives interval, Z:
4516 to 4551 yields -2.65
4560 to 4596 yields -2.73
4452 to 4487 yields -2.79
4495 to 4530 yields -2.70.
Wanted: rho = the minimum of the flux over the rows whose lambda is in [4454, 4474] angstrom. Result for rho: 10.84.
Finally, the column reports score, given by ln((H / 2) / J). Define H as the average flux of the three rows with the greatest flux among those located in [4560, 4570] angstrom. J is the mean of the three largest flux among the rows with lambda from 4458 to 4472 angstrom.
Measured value -0.77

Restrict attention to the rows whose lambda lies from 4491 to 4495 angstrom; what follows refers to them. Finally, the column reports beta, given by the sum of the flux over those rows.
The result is 24.5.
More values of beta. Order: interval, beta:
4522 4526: 21.1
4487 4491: 22.7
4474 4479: 26.7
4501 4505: 23.9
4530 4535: 20.9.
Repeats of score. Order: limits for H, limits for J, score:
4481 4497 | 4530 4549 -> -0.61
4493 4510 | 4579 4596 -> -0.67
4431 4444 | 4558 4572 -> -0.61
